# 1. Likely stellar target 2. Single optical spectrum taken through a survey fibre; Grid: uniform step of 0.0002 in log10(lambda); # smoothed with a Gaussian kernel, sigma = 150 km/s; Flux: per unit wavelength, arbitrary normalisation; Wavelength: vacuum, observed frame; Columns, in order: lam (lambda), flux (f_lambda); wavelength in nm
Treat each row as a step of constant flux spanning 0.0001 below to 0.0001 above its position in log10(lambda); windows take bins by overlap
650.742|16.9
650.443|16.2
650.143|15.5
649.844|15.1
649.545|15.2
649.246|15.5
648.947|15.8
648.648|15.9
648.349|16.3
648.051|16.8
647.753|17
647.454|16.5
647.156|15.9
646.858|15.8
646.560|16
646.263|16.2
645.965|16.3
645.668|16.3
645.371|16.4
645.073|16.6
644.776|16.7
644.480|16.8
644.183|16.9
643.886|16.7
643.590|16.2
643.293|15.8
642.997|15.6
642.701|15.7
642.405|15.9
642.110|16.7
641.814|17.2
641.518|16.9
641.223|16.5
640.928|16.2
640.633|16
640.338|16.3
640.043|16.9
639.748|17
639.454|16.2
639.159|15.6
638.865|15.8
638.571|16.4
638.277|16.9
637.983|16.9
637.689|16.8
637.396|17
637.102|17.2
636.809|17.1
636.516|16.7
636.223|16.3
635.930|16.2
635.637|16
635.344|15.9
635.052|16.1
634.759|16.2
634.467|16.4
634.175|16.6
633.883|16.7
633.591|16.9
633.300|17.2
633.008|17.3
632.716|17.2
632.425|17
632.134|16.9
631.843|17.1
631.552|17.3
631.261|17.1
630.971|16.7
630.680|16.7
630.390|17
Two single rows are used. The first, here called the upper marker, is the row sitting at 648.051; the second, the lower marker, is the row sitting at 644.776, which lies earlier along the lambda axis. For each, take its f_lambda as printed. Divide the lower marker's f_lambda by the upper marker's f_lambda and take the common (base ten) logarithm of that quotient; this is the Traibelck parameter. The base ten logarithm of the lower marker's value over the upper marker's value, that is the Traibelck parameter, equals -0.003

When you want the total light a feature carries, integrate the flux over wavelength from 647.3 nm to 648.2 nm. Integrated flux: 15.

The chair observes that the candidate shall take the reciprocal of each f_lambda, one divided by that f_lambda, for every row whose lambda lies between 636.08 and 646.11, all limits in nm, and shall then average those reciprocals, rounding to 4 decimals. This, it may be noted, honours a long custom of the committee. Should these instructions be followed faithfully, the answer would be 0.0607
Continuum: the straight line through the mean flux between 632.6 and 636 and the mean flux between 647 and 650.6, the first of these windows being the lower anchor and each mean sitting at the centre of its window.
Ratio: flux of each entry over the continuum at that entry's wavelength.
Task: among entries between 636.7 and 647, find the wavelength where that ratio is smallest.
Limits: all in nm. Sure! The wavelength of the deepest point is 639.159 nm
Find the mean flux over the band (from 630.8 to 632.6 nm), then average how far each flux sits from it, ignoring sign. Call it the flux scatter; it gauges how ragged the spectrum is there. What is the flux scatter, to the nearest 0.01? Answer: 0.15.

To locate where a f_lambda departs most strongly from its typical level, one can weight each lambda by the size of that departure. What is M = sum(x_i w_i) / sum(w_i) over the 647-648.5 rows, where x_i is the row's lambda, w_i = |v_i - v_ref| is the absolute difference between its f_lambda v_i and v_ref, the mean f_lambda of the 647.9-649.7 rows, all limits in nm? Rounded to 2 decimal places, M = 647.86 nm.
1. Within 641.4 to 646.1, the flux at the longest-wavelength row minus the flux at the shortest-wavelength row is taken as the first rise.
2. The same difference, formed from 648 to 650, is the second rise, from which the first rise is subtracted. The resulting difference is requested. -1.1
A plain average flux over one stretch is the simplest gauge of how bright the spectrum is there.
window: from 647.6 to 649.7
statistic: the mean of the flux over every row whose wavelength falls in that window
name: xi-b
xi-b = 16.07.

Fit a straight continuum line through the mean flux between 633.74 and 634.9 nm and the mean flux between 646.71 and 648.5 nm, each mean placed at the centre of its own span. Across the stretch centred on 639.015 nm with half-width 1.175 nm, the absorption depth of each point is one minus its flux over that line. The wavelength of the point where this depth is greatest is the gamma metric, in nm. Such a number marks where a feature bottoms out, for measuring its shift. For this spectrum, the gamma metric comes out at 639.159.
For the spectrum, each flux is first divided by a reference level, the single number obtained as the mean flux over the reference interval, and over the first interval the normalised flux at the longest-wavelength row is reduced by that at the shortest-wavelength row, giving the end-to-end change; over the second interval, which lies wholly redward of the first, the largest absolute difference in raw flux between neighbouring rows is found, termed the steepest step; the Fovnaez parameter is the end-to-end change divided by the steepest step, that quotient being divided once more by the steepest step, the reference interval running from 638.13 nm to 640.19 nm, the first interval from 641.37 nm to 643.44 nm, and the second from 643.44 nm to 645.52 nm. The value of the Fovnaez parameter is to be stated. -0.27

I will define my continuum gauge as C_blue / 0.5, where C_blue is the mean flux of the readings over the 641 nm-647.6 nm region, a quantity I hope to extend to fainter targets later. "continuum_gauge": 32.7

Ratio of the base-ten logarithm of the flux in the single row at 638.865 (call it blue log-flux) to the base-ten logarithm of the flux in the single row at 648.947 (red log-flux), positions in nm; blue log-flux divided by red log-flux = 1.00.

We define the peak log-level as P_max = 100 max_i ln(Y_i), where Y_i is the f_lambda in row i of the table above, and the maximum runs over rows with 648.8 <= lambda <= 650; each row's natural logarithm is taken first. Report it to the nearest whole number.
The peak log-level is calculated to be 276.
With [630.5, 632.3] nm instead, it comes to 285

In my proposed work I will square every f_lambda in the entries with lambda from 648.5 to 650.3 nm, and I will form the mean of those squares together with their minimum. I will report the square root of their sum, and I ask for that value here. 21.6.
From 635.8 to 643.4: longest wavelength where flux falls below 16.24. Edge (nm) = 643.293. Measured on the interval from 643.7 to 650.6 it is 650.443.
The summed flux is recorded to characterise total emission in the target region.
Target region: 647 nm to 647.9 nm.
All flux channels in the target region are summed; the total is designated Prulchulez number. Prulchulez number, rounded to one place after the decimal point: 49.4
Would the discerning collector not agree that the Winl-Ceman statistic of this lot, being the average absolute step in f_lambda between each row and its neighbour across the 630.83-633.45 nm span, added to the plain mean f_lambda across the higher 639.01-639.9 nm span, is 16.5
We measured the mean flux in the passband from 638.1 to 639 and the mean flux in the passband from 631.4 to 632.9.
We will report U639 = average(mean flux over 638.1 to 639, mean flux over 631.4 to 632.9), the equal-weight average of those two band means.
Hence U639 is 16.7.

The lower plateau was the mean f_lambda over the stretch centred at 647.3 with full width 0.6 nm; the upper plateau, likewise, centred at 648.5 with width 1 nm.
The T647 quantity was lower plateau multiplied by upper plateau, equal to 262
